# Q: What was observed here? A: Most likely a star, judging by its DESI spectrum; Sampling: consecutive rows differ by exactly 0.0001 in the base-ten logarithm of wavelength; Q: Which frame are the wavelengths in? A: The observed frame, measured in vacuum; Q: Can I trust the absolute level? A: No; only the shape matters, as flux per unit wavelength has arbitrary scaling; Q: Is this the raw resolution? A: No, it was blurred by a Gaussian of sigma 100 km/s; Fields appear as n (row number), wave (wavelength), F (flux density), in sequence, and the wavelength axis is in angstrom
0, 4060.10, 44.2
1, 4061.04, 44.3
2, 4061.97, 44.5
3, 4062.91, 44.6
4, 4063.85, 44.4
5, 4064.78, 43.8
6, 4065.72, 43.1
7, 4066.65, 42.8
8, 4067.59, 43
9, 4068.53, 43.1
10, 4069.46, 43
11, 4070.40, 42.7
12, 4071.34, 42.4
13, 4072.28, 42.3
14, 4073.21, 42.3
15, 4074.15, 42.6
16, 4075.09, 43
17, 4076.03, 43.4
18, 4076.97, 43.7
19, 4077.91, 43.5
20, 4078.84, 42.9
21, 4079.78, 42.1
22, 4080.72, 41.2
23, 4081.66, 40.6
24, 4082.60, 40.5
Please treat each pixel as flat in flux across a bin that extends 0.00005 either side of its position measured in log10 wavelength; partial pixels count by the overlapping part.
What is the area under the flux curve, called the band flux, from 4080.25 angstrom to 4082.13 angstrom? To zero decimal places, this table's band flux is 77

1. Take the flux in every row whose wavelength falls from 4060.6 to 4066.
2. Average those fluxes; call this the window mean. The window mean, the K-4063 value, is 44.1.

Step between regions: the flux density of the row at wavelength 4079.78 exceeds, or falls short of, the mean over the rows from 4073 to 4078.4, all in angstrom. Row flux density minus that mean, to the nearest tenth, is -1.0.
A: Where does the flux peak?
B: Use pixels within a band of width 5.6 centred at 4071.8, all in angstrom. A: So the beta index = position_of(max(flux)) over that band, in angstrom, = 4069.46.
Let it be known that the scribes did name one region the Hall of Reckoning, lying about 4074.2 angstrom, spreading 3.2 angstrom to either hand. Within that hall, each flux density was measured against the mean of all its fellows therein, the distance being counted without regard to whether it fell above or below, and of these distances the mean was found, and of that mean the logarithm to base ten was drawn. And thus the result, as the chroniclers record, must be -0.32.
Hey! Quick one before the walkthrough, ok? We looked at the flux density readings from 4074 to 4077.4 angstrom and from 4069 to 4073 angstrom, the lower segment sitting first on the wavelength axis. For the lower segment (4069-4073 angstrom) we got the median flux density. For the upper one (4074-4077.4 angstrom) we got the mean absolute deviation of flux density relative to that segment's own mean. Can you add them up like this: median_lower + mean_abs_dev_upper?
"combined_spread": 42.9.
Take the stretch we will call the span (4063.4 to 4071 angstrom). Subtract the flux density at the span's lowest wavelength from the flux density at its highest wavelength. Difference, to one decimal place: -1.7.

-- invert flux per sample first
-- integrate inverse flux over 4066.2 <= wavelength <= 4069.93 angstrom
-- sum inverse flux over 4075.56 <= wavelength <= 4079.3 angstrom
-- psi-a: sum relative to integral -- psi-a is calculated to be 1.06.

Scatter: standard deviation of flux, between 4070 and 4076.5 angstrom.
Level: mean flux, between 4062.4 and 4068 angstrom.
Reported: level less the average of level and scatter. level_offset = 21.6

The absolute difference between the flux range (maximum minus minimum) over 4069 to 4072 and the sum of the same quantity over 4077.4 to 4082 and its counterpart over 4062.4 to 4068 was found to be 4.1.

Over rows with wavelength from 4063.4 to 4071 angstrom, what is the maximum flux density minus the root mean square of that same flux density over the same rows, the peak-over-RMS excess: 1.16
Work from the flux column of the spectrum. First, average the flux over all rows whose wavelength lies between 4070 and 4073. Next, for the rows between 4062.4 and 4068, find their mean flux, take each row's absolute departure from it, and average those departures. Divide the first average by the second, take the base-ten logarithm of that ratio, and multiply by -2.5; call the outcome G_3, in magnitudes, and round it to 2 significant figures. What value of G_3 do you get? -4.5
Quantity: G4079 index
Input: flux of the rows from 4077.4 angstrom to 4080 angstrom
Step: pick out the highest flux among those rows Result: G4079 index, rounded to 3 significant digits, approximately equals 43.5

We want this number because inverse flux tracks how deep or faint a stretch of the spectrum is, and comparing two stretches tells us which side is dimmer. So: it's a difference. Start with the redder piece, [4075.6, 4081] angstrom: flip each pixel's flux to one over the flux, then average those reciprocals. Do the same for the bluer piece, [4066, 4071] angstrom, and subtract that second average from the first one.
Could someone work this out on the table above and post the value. 0.0001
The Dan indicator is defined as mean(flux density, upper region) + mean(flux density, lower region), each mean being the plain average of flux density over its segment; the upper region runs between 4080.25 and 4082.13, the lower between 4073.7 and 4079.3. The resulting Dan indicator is 84.1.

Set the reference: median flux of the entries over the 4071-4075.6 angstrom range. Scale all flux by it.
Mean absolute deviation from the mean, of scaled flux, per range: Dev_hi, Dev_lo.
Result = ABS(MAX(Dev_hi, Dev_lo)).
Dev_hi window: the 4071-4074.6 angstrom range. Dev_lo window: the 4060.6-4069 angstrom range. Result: 0.015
